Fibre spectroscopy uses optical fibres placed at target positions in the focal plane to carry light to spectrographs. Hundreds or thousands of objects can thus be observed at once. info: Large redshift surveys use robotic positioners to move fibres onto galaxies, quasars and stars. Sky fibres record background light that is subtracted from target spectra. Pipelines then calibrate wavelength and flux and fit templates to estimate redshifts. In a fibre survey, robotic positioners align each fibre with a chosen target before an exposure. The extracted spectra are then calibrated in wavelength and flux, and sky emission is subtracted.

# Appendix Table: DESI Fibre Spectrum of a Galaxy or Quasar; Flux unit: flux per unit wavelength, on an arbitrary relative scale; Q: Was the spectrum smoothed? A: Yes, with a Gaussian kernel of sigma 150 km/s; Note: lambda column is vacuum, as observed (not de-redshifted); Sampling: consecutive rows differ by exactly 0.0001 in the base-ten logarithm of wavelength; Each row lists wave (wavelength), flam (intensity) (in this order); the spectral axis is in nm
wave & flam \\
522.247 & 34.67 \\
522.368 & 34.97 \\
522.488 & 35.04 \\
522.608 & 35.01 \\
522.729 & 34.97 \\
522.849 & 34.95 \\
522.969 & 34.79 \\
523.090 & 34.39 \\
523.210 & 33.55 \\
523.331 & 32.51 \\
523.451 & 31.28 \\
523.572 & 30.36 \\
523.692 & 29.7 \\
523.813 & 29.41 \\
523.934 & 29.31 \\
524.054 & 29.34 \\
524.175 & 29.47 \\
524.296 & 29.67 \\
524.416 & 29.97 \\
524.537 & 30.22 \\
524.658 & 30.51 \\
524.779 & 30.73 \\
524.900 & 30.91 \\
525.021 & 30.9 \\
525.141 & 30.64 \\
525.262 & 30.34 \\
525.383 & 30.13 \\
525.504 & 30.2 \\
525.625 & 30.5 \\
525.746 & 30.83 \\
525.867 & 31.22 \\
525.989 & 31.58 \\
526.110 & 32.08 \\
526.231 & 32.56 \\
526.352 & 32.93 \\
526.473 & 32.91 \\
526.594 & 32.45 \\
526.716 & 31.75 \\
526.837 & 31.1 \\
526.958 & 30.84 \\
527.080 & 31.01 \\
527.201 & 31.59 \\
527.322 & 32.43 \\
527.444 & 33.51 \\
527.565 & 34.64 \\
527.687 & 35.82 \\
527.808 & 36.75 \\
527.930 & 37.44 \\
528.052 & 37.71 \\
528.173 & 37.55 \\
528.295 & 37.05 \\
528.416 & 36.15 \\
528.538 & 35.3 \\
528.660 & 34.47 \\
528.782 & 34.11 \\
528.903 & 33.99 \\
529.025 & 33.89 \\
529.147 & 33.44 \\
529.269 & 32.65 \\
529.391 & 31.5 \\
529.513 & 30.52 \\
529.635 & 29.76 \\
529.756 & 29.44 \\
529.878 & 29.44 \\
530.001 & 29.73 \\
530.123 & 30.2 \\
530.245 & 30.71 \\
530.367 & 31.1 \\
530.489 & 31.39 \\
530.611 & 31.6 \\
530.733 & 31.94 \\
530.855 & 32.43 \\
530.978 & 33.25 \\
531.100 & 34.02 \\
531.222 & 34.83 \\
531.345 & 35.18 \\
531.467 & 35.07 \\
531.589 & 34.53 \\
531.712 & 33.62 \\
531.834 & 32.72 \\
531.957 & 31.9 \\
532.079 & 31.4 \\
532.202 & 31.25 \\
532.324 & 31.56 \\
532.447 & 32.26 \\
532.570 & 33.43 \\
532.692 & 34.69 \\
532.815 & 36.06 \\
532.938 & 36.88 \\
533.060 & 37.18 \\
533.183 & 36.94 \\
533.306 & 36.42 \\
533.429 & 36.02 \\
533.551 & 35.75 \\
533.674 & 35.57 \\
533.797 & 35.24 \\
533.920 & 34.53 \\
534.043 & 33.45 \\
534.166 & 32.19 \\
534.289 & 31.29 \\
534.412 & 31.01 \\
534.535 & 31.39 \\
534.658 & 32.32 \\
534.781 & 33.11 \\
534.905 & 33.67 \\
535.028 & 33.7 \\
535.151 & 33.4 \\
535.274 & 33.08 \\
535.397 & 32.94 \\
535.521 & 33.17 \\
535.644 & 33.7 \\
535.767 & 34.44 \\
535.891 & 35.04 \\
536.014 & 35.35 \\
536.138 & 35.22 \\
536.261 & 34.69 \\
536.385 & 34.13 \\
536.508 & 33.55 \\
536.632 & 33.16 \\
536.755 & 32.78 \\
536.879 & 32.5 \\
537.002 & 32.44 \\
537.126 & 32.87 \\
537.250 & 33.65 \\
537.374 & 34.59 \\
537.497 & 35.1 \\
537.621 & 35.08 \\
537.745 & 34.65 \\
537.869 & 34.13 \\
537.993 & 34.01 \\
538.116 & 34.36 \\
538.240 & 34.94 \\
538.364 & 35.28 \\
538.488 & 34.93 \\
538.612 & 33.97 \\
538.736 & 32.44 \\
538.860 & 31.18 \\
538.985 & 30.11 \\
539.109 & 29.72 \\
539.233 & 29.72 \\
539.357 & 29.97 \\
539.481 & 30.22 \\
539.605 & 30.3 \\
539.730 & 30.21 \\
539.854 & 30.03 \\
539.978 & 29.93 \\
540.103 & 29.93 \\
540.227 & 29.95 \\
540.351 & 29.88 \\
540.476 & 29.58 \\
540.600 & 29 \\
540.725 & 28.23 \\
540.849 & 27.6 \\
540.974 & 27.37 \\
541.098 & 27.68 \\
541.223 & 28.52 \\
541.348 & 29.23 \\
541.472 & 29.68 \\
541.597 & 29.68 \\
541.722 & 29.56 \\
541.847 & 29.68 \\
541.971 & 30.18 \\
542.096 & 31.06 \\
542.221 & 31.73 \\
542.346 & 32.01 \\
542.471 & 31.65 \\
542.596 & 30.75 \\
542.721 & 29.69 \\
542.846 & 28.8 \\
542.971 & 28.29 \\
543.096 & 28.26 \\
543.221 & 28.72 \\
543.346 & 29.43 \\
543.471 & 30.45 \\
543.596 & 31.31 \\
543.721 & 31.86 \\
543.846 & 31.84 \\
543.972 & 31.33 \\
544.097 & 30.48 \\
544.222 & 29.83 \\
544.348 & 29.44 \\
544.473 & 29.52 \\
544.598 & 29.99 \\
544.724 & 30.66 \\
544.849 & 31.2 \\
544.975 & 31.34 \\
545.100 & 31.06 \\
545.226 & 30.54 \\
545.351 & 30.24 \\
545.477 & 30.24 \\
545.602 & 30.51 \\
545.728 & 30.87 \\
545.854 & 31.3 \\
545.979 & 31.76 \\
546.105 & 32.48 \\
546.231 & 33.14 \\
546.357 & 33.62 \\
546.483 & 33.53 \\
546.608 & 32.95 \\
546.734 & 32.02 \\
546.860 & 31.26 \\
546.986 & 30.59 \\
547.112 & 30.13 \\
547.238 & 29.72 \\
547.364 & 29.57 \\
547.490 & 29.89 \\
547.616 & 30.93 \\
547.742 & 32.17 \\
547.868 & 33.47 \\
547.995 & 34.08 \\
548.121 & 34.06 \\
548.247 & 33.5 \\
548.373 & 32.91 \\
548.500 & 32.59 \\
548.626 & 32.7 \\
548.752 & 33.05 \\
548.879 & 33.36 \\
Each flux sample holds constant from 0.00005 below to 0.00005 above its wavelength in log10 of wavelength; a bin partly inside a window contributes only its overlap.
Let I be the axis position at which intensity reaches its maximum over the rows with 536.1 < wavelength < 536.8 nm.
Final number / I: 536.138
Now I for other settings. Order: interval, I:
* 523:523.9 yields 523.090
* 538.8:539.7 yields 538.860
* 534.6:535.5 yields 535.028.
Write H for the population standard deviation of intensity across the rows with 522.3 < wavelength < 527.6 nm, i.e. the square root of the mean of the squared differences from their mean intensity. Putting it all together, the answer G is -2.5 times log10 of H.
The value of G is -0.6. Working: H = 1.81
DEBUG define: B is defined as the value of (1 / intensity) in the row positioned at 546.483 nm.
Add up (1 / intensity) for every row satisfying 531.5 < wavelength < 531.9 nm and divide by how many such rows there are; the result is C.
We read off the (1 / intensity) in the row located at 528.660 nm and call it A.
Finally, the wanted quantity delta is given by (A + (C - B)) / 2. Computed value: 0.0145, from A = 0.0290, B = 0.0298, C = 0.030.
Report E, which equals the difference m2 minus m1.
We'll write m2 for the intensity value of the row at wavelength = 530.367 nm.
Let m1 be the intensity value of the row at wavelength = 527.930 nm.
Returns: -6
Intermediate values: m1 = 37.44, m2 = 31.1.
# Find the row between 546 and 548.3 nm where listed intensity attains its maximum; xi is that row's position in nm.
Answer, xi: 547.995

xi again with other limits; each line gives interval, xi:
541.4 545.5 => 542.346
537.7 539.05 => 538.364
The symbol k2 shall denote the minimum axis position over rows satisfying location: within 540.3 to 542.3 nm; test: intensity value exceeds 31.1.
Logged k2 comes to 542.221 nm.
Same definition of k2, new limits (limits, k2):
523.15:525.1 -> 523.210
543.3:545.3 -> 543.596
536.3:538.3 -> 536.385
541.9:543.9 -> 542.221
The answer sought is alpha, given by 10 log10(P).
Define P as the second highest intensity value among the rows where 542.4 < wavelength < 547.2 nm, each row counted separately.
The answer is 15.3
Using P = 33.53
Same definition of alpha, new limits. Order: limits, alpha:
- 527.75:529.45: 15.7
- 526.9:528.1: 15.7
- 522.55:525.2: 15.4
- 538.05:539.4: 15.4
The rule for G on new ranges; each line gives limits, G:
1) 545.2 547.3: -0.2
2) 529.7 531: -0.2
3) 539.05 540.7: 1.2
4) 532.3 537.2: -0.5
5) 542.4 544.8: -0.1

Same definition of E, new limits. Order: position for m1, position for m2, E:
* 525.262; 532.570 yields 3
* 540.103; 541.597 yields 0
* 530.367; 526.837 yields 0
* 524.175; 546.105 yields 3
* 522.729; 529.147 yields -2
